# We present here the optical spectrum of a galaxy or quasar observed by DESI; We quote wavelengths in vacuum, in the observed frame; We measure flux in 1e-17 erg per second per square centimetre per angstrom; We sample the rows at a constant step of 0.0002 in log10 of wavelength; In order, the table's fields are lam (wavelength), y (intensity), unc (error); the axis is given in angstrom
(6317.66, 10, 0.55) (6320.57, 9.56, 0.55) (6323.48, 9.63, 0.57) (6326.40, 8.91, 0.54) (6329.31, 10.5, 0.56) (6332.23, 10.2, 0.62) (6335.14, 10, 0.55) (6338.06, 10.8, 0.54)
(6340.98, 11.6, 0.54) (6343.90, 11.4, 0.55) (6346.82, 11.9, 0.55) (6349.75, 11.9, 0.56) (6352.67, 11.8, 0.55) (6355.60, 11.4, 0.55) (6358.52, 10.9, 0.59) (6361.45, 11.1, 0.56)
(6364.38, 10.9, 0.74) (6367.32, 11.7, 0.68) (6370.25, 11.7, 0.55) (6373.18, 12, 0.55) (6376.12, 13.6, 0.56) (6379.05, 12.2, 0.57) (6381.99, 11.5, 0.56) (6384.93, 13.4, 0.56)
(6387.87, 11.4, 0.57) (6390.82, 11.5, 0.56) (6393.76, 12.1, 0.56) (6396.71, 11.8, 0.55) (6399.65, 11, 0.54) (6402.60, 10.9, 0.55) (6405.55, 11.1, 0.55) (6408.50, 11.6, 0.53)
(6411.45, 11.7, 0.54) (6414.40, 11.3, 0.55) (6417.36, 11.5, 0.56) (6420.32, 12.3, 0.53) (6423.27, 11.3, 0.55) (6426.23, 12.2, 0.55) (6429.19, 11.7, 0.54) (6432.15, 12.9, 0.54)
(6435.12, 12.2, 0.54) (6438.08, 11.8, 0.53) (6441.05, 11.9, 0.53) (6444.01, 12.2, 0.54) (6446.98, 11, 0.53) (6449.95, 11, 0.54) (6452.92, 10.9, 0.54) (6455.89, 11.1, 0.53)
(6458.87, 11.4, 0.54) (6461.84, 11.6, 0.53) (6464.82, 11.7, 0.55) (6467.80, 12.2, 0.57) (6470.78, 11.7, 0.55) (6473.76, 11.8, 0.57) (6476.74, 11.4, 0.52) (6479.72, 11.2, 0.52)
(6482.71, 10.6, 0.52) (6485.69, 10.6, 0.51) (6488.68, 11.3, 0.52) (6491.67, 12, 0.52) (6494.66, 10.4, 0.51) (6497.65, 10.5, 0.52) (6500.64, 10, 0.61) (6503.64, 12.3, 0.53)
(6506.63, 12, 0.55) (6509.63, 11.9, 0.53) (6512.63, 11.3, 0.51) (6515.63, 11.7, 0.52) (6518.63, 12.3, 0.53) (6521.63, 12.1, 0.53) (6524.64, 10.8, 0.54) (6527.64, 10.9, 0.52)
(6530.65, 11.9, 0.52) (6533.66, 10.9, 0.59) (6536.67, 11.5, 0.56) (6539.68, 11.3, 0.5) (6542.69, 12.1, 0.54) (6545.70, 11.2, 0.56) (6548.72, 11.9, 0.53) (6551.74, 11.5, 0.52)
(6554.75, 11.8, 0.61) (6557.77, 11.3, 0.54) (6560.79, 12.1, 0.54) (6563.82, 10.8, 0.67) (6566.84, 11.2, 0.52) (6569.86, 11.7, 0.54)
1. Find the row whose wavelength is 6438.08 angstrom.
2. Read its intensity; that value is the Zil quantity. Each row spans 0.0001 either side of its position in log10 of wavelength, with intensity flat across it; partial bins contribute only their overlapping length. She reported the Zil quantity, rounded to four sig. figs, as 11.80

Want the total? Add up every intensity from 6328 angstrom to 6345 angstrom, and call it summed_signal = 64.5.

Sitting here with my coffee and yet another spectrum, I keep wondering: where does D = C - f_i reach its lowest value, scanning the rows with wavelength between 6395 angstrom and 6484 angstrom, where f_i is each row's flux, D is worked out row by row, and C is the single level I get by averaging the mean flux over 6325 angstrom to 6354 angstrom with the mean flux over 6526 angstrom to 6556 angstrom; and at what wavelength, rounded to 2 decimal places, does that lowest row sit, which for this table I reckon 6432.15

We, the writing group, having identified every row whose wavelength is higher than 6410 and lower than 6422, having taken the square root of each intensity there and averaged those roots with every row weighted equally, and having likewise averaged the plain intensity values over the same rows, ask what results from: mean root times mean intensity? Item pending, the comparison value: 40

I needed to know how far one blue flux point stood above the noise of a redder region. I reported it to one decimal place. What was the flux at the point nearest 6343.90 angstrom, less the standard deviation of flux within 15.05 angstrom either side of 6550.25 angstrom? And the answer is 11.0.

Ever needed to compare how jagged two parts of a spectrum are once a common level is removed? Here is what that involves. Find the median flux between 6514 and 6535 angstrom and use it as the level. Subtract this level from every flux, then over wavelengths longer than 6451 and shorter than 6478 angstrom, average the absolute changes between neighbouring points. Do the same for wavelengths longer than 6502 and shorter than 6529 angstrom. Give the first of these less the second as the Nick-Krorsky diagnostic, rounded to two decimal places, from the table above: -0.16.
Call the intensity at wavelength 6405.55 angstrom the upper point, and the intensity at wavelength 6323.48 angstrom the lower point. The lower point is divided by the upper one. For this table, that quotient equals 0.868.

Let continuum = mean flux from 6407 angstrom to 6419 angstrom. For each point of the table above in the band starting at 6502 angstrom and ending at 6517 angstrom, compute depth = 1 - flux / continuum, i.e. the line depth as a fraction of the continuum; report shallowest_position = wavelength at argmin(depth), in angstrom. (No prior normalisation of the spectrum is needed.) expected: 6503.64 angstrom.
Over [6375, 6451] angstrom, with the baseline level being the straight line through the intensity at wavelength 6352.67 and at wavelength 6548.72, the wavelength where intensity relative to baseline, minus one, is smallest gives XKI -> 6402.60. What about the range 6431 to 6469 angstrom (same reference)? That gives 6452.92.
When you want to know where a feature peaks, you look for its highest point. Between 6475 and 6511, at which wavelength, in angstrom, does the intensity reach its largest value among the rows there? 6503.64 angstrom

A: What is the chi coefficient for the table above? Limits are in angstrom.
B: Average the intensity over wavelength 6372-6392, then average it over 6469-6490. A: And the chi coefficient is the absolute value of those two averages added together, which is 23.5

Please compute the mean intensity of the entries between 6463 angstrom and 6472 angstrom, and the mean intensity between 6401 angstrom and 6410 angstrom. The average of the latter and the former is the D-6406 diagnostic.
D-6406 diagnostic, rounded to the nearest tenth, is 11.5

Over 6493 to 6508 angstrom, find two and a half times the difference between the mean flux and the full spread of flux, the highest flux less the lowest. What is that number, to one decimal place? 21.9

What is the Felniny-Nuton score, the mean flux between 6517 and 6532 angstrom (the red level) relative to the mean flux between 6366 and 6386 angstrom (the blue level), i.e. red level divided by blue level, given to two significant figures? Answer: 0.94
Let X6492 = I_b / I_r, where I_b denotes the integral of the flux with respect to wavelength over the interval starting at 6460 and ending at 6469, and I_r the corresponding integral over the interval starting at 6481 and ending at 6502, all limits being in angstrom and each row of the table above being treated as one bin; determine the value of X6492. 0.5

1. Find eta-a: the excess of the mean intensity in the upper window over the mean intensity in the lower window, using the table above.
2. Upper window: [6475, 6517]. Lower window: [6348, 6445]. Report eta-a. -0.54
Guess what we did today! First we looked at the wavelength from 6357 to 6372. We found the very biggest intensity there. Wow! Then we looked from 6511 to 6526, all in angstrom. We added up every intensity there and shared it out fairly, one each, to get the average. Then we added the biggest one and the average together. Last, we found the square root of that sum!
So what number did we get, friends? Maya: 4.83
